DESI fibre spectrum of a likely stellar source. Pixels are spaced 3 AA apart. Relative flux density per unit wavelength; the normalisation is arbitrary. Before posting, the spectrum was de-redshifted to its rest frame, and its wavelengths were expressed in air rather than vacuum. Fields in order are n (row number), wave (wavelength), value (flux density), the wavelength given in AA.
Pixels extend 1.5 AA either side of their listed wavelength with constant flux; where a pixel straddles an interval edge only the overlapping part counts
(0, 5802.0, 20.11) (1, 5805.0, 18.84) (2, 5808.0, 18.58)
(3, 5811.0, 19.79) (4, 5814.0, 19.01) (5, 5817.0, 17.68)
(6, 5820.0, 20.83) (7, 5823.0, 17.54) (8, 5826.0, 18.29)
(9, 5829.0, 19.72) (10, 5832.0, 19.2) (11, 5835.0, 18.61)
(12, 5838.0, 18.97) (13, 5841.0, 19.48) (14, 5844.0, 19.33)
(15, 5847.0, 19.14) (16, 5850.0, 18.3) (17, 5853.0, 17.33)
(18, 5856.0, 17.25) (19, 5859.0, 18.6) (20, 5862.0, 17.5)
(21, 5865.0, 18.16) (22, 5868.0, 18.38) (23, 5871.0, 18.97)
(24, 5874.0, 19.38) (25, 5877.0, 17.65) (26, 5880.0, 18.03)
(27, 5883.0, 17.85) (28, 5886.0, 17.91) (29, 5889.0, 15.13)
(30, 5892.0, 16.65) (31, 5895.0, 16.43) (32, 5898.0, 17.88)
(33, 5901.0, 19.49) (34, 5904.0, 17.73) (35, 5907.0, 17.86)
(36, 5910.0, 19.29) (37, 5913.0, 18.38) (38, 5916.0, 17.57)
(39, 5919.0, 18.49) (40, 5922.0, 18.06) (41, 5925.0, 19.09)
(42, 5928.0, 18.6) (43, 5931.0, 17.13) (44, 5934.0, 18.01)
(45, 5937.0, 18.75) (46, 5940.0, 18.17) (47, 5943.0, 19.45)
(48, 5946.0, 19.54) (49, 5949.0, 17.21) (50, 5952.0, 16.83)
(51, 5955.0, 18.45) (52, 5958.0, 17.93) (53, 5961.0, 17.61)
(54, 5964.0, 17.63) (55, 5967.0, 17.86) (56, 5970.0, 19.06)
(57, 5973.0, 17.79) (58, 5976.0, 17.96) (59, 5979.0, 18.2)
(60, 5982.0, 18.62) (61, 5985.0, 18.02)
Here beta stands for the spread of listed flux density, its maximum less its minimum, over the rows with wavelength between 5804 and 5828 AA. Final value 3.3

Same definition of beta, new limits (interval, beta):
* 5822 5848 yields 2.2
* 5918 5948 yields 2.4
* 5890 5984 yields 3.1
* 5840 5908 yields 4.4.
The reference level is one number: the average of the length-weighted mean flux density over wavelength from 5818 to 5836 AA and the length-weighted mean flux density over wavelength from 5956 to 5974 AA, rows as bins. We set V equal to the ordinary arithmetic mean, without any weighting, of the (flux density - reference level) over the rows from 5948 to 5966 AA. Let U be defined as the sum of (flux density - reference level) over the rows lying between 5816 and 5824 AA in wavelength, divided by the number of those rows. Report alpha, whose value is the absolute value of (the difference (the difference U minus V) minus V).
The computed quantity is 2.0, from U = 0.18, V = -0.9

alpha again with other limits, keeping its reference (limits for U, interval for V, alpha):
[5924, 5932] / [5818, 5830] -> 1.4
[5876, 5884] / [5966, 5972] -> 0.6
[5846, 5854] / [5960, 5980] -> 0.7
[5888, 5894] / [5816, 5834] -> 3.4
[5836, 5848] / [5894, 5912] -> 1.5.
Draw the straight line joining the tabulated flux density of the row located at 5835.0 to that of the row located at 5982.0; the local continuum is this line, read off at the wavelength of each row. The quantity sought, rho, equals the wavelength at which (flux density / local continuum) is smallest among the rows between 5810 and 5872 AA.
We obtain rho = 5856.0 AA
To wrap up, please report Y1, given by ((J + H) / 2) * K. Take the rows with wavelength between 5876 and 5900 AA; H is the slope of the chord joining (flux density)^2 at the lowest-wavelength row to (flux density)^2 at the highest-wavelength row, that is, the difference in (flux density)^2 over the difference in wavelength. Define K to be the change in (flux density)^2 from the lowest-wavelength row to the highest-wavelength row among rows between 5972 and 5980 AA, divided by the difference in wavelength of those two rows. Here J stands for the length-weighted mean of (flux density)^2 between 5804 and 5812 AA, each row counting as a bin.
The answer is 447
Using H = 0.4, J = 363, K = 2.5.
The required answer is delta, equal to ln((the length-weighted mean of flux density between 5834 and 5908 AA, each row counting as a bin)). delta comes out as 2.89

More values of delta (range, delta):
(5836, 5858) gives 2.92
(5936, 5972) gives 2.90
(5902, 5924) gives 2.90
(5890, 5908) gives 2.87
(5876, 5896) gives 2.84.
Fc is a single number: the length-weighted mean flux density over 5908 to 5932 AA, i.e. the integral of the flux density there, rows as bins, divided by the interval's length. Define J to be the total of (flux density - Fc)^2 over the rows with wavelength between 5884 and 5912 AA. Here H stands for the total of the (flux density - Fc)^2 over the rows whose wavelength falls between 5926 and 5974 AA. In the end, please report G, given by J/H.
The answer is 1.9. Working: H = 10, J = 20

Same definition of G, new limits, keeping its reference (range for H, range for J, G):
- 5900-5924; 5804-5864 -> 5.4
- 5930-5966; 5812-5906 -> 4.1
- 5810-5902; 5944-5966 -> 0.2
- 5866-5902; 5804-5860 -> 0.9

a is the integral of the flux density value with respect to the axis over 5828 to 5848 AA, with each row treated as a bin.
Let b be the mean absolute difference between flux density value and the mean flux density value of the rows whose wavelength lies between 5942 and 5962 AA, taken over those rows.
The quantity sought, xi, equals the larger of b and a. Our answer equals 384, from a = 384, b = 0.86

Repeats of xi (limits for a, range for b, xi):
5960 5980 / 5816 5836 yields 360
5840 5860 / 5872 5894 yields 369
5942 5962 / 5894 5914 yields 363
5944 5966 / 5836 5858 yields 394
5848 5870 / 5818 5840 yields 396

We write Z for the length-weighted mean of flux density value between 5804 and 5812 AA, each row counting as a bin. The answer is 19.0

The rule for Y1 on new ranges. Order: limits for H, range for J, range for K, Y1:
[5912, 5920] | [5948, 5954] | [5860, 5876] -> 850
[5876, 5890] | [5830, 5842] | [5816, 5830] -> 1135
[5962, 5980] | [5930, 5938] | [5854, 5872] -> 674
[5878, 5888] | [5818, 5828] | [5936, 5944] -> 796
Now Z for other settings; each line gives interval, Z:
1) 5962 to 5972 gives 18.1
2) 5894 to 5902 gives 17.9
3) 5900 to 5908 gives 18.3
